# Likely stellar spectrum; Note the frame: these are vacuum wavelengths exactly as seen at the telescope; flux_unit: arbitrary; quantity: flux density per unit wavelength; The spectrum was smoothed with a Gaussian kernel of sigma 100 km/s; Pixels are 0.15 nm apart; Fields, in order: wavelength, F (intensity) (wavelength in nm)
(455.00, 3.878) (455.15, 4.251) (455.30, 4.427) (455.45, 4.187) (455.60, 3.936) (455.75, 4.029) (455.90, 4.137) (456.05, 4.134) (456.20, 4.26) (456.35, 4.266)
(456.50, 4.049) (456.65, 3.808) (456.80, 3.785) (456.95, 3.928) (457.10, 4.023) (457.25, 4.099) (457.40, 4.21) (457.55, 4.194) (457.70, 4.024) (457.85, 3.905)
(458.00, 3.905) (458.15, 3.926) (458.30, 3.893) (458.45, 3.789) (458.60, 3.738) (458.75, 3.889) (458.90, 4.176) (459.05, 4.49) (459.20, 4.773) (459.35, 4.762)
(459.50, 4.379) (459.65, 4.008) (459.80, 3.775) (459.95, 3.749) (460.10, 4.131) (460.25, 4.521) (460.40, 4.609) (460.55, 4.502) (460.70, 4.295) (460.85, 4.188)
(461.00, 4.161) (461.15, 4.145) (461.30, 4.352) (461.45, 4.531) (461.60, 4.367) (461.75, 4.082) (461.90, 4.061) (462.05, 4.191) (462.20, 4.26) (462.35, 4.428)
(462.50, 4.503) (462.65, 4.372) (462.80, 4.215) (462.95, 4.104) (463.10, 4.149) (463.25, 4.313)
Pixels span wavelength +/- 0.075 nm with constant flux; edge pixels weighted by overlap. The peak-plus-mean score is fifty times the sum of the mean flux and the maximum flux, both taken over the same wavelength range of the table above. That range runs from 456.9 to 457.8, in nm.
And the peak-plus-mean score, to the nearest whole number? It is 414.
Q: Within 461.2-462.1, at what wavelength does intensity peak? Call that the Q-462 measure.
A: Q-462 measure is 461.45 nm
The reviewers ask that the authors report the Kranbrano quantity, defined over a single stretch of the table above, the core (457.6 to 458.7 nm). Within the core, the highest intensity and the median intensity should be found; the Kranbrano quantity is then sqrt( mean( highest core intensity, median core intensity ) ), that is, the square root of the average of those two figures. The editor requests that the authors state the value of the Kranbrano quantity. 1.99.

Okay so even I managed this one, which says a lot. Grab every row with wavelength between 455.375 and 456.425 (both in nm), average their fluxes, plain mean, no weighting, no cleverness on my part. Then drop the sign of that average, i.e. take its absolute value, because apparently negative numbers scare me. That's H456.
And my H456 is 4.14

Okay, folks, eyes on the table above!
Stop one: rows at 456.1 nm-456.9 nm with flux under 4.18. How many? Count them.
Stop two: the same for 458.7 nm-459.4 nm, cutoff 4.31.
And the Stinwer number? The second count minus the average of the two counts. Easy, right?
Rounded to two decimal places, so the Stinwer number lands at -0.50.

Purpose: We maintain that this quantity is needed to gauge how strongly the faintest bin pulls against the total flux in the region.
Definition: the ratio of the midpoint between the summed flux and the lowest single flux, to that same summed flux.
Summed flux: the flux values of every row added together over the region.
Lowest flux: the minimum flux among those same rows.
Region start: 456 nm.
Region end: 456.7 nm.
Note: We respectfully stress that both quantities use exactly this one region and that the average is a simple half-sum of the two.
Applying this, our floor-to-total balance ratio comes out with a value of 0.593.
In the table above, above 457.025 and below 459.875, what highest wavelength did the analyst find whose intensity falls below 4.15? 459.80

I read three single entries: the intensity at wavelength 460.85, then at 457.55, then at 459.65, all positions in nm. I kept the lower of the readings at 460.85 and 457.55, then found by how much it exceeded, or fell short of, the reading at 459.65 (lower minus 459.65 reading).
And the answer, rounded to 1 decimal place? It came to 0.2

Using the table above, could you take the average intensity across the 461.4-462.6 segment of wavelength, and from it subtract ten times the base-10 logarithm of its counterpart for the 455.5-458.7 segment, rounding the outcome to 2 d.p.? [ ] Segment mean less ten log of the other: -1.72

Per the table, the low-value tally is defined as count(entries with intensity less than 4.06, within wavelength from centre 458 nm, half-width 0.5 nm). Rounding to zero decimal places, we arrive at 6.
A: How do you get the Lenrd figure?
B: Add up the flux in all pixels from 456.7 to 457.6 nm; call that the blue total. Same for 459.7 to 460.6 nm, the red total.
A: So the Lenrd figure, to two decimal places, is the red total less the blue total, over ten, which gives 0.10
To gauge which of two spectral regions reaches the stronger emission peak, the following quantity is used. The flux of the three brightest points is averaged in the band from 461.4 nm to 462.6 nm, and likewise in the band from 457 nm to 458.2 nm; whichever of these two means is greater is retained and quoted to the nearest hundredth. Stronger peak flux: 4.49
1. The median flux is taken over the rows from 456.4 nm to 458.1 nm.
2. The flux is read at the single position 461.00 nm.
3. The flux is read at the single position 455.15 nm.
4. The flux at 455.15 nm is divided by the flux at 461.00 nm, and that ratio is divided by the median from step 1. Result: 0.254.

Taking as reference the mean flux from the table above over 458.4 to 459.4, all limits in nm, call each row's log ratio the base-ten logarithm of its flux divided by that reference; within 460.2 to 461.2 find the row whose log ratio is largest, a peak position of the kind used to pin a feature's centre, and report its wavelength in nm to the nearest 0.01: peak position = 460.40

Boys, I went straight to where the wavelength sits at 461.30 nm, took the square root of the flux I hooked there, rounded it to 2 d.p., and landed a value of 2.09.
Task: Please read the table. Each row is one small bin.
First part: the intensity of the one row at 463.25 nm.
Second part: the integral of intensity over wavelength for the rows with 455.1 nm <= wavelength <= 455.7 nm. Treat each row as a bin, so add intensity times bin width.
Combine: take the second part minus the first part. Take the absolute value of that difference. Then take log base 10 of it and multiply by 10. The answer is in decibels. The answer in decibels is 2.5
